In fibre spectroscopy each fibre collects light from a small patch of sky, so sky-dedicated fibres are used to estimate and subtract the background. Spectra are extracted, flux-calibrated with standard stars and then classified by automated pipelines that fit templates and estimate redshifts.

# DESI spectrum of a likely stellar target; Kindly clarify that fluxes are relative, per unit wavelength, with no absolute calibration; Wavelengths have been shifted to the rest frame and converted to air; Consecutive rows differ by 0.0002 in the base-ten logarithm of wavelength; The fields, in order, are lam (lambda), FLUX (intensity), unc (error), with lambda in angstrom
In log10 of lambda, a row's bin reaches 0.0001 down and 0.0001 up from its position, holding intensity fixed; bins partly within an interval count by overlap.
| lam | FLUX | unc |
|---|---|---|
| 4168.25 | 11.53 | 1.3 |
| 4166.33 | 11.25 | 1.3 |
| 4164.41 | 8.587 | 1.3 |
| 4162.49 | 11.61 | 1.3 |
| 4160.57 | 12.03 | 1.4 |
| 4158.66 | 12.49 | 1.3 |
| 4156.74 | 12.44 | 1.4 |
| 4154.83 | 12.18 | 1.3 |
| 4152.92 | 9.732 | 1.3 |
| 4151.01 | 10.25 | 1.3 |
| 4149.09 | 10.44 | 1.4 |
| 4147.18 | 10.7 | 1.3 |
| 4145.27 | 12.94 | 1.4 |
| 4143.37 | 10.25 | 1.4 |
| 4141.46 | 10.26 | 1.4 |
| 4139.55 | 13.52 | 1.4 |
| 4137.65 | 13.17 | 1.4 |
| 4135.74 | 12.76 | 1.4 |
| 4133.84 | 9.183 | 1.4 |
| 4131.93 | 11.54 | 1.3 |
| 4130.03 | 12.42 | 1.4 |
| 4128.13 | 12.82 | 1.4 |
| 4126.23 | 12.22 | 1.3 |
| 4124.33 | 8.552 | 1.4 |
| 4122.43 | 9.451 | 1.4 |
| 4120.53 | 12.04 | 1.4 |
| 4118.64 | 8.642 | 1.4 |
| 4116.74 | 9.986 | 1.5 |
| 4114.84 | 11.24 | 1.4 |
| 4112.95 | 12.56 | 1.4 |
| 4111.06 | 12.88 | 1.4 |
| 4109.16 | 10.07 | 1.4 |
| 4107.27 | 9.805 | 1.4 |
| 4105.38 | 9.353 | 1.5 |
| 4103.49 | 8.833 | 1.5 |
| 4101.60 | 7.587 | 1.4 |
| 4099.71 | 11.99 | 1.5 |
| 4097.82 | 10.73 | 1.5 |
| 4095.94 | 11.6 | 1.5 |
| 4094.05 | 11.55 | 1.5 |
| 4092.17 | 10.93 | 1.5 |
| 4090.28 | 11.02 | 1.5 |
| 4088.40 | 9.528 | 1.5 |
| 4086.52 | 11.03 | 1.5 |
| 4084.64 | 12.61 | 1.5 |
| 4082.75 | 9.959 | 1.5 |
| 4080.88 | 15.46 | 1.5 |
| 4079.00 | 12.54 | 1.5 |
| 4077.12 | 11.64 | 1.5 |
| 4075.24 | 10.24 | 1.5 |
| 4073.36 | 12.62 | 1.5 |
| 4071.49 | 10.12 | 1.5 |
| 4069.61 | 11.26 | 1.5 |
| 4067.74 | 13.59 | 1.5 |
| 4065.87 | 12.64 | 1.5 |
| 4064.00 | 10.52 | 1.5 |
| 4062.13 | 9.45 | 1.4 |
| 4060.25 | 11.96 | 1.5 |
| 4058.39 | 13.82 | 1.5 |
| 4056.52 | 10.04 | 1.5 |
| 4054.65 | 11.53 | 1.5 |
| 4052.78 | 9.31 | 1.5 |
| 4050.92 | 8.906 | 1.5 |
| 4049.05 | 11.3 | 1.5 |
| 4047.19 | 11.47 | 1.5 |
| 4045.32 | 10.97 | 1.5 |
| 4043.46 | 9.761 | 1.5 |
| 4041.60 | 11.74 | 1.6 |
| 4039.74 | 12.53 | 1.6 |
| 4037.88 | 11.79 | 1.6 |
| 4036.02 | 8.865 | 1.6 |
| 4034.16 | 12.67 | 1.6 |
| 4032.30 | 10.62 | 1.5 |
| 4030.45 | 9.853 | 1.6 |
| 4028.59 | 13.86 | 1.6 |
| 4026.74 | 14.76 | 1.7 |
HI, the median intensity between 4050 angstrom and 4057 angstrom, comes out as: 9.7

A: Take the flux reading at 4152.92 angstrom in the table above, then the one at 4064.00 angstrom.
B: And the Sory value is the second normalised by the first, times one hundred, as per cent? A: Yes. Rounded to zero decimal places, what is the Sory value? 108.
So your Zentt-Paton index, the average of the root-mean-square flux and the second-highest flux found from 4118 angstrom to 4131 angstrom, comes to 11.7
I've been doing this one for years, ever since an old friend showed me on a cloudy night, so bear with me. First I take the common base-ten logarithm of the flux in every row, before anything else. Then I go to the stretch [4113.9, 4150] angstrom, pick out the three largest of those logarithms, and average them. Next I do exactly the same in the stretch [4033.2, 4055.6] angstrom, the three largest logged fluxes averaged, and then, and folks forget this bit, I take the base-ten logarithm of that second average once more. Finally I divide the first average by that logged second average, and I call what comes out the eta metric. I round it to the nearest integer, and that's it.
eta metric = 30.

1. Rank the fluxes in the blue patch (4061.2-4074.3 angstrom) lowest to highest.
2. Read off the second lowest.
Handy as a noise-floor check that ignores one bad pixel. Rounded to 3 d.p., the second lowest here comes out 10.120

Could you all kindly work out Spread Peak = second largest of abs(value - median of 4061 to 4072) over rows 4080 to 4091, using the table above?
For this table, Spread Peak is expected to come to 1.7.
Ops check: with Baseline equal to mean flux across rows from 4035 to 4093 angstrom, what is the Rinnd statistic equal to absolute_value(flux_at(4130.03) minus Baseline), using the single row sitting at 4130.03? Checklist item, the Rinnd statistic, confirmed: 1.2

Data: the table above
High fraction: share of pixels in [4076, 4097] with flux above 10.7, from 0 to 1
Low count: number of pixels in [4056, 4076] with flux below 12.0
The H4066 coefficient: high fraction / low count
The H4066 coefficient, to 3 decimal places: 0.117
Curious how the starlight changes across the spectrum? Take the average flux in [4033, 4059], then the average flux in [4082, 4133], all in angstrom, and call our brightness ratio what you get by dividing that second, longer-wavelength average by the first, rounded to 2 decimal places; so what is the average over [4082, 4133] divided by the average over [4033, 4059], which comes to 0.98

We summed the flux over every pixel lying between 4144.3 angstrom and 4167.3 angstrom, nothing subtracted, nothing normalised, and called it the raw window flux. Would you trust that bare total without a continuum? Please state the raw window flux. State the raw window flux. 135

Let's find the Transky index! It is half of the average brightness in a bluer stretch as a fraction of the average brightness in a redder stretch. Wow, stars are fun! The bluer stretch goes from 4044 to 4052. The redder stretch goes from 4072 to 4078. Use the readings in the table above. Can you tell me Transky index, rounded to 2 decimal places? 0.46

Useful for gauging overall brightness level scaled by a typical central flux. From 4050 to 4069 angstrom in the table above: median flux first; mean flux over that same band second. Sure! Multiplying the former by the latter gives 123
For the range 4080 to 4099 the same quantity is 126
